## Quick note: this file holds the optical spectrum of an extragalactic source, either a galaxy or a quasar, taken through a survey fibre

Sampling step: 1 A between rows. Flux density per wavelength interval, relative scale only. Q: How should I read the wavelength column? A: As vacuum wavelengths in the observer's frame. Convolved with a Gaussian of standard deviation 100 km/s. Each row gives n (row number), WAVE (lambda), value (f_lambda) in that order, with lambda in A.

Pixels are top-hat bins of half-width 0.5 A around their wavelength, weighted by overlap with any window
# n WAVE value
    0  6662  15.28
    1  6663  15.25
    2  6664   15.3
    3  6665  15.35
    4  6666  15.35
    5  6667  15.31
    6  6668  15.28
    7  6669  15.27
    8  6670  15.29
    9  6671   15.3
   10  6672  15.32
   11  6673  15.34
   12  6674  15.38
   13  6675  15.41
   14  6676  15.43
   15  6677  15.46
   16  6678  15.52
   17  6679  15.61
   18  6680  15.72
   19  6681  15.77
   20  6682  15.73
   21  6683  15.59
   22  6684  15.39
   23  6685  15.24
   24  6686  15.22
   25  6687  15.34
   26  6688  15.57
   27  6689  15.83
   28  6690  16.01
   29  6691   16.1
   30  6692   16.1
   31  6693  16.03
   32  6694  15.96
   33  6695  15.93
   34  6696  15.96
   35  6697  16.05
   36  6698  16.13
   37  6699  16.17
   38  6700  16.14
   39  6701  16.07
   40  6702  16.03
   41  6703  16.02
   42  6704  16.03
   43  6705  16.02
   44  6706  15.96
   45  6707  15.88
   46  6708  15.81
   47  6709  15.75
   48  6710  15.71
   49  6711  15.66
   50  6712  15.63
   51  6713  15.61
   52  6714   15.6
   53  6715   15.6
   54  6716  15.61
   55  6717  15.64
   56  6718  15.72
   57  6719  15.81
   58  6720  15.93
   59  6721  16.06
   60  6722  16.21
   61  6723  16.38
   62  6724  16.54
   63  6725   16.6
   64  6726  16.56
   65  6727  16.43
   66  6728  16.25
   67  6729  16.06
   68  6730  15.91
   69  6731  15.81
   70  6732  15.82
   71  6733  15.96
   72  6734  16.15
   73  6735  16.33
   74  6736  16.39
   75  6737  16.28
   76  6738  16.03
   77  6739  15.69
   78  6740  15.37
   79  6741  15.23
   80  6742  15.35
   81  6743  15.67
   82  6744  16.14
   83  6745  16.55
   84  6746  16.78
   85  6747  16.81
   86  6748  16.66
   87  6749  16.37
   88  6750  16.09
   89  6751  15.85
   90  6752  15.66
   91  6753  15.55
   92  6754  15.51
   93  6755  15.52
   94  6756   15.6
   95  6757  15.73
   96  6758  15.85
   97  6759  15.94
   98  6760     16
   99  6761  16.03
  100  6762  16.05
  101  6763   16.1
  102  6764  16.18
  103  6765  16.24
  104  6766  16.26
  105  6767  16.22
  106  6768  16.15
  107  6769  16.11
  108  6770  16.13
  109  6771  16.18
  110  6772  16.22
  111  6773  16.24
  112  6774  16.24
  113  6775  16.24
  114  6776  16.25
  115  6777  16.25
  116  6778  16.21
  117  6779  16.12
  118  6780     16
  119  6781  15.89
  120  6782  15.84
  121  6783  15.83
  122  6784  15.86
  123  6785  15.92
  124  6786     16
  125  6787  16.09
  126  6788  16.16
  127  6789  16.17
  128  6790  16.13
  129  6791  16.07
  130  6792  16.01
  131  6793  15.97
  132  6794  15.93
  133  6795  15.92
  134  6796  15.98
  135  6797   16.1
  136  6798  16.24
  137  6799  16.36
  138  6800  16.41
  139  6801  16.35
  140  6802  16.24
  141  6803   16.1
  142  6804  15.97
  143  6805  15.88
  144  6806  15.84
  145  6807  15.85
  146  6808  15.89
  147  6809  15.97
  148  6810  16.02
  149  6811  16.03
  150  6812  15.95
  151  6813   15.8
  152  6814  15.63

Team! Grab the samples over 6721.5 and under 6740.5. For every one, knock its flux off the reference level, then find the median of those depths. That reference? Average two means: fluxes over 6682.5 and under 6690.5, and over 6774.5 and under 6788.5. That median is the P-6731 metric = -0.42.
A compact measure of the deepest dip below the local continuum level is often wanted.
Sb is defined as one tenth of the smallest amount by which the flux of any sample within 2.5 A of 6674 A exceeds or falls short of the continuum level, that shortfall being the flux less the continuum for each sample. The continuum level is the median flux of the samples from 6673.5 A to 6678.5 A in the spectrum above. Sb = -0.01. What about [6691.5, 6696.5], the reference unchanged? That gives 0.05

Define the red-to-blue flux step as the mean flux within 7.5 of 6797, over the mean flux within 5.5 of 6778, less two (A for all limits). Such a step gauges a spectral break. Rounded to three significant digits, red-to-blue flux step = -0.999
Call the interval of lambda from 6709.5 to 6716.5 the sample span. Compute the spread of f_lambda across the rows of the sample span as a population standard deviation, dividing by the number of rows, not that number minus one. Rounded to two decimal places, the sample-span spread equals 0.04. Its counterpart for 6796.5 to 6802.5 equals 0.10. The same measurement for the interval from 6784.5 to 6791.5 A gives 0.08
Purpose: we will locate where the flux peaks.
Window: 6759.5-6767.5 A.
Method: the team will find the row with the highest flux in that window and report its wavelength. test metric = 6766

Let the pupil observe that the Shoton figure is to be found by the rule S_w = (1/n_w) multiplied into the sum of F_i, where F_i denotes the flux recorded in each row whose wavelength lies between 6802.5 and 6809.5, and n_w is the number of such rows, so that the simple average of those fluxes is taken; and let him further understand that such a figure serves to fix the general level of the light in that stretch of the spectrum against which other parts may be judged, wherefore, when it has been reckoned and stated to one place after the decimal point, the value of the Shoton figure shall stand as 15.9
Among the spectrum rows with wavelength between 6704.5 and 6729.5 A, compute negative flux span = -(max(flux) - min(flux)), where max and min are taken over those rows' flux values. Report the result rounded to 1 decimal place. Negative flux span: -1.0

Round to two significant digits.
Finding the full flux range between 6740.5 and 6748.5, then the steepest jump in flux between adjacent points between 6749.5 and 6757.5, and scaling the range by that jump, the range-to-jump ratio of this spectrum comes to 6.6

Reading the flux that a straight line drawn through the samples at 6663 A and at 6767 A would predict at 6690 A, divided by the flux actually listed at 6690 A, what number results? 0.97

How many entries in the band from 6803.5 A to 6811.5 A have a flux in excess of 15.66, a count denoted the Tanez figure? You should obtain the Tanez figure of 8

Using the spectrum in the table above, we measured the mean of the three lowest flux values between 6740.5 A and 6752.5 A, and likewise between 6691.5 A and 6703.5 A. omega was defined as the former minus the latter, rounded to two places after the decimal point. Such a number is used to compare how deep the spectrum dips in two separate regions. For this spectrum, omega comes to -0.54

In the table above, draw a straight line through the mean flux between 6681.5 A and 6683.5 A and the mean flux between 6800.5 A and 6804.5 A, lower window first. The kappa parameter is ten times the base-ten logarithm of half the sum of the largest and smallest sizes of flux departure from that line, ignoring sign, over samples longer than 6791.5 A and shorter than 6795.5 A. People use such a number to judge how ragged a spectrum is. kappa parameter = -8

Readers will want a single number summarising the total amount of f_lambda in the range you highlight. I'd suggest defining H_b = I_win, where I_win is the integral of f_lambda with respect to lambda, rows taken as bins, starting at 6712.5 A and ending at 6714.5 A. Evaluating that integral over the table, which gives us 31.2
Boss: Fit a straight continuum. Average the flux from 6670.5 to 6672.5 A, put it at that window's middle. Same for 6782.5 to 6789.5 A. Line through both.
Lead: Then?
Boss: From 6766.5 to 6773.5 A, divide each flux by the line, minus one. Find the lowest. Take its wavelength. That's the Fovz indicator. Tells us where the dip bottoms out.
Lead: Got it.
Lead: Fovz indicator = 6769 A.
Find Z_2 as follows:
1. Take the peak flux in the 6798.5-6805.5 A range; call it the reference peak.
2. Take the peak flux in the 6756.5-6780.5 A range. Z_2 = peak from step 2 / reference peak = 0.991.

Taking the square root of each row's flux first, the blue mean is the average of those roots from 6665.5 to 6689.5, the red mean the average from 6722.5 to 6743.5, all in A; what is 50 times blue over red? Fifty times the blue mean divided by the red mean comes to 49.1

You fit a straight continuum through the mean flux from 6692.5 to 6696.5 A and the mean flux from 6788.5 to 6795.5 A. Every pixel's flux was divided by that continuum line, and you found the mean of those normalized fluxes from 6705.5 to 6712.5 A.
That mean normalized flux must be 0.99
